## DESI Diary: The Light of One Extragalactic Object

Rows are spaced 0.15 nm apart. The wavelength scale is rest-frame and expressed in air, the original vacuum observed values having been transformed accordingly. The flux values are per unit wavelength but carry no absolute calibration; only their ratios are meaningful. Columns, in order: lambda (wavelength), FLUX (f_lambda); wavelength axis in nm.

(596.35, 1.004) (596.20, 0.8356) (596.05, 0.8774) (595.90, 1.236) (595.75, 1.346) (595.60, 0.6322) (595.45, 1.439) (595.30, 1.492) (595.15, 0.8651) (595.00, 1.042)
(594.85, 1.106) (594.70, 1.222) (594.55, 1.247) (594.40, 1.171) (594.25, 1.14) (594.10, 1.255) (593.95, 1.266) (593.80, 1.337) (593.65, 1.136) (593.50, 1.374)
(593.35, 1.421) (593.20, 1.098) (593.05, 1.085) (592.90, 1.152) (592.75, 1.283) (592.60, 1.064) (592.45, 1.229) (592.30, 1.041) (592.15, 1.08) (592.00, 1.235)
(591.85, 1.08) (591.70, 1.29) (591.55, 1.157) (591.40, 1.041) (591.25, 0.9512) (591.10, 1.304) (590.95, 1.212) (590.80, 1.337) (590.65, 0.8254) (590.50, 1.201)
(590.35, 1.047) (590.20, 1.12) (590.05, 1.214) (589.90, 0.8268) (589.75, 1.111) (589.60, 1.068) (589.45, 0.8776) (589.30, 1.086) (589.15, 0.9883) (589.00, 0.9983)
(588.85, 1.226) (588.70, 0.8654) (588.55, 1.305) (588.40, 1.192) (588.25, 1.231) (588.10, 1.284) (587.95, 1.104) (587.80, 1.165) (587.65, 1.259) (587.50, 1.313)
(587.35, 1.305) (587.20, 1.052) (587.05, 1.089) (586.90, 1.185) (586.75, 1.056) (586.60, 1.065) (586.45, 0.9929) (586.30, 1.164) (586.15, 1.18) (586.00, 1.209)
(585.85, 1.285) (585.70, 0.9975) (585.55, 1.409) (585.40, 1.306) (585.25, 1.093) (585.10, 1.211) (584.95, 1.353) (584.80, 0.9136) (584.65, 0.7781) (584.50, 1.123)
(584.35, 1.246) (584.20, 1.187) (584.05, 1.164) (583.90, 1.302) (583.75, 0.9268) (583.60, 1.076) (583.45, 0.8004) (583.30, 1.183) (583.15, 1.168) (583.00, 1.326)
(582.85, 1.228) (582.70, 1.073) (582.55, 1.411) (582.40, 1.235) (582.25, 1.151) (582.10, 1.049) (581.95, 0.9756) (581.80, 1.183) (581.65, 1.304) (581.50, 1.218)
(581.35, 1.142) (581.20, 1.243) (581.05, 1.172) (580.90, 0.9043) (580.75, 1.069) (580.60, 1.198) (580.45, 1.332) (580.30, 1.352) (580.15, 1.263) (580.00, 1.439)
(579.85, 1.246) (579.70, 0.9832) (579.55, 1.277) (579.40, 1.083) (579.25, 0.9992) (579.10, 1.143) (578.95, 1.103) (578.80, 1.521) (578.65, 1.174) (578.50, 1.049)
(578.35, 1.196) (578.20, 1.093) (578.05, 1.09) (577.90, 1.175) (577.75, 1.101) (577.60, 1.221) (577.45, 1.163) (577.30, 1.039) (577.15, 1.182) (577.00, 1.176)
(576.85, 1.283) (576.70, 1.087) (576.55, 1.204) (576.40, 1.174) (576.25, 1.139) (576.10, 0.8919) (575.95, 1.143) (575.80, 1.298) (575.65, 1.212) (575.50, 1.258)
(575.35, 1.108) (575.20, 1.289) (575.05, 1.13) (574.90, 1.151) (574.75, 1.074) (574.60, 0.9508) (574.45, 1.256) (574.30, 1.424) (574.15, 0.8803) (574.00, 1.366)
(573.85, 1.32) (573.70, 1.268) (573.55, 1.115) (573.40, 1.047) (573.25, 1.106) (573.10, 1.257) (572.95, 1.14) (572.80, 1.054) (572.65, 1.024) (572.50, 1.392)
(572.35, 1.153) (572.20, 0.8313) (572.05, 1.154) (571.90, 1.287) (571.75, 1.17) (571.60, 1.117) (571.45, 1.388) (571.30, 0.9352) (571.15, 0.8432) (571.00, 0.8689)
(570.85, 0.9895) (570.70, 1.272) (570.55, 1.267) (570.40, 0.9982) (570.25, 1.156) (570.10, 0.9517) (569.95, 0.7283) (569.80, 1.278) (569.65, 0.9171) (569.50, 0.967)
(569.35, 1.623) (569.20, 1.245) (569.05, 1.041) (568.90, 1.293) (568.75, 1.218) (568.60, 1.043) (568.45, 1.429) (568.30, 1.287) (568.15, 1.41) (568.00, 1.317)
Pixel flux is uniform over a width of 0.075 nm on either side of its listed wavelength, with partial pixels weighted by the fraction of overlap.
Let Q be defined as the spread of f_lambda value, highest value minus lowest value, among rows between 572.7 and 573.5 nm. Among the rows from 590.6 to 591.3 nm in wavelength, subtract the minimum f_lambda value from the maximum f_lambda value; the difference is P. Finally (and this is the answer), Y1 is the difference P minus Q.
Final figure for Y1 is 0.30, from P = 0.51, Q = 0.210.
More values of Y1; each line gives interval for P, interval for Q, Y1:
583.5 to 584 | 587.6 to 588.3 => 0.20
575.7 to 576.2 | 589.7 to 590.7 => 0.02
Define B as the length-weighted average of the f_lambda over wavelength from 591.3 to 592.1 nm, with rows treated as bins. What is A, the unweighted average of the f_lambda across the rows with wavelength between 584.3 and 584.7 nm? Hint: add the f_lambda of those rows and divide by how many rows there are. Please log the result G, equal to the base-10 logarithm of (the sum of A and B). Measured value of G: 0.343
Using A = 1.05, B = 1.15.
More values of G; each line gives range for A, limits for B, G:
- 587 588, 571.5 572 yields 0.377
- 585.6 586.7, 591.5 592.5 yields 0.359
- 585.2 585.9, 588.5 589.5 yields 0.355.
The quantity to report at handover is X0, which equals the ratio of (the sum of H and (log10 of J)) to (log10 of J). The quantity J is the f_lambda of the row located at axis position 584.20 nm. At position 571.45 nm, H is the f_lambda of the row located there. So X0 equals 20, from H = 1.388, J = 1.187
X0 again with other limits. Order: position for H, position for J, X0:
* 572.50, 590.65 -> -16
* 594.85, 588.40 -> 15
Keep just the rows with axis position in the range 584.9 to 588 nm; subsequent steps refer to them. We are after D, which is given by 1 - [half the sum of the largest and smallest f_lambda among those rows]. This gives -0.20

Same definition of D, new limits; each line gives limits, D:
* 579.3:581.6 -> -0.17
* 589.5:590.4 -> -0.02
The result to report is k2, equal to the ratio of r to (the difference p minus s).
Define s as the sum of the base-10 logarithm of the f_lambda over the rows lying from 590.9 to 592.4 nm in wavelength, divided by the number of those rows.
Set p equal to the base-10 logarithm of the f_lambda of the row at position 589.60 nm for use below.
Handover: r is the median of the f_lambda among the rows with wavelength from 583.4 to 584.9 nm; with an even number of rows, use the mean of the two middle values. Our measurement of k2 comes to -43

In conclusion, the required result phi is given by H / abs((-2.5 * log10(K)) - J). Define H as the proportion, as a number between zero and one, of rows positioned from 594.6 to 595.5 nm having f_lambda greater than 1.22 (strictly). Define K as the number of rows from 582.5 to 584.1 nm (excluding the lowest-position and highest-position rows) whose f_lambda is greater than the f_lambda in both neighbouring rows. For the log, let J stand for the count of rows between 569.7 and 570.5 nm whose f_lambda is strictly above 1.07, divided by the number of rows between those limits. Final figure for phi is 0.26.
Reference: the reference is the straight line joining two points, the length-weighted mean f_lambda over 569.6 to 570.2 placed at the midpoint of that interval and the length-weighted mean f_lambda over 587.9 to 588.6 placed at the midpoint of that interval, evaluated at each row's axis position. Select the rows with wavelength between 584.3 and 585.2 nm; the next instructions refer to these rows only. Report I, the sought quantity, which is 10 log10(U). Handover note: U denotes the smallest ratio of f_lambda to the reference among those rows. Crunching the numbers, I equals -1.8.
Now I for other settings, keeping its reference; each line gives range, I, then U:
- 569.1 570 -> -1.3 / 0.74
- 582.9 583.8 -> -1.6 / 0.69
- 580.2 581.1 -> -1.0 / 0.80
